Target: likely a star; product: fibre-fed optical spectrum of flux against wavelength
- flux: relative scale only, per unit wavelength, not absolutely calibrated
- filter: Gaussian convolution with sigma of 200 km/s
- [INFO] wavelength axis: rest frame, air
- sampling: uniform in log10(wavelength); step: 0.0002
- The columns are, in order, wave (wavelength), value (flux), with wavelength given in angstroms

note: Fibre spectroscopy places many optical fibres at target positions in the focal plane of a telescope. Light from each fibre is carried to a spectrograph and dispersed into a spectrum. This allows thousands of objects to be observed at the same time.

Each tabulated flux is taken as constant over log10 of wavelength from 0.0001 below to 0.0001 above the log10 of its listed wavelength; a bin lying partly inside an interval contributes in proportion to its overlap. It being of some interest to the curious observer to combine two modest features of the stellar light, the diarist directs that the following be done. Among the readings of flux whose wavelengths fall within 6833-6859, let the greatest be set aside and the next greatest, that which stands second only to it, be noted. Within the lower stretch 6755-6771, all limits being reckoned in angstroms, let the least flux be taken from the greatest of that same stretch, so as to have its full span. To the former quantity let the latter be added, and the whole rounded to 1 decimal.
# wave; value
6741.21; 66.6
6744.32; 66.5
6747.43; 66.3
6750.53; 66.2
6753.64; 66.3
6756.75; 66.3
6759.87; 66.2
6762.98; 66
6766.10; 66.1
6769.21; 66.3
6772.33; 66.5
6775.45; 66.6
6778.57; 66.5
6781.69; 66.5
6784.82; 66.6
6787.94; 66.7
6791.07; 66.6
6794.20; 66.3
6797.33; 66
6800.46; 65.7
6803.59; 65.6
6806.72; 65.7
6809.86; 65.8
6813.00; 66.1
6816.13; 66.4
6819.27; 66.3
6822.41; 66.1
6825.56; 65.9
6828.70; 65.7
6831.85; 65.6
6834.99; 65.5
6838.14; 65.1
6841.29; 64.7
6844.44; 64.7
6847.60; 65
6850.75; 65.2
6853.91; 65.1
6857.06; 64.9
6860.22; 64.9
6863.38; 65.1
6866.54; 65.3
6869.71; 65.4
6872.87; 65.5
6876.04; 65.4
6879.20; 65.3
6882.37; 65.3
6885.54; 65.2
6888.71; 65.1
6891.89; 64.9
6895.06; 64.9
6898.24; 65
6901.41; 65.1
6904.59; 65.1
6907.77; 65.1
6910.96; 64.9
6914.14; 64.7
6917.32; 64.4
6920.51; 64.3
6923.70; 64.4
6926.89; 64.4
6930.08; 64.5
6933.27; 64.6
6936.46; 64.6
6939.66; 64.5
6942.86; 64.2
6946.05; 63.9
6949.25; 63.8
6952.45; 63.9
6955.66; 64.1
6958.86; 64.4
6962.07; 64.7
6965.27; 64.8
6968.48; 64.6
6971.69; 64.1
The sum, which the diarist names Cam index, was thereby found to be 65.5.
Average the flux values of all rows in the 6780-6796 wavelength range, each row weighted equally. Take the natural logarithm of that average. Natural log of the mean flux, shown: 4.20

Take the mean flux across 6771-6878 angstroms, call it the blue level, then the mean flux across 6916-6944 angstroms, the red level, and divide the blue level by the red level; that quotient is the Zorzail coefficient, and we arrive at 1.02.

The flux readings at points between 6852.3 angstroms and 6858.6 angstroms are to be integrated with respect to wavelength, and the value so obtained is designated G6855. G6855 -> 410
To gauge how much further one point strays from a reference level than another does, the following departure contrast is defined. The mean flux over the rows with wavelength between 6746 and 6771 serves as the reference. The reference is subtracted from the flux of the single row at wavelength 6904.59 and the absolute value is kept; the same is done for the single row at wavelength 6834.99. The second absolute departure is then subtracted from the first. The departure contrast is 0.40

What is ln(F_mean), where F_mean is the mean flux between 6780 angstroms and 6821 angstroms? 4.19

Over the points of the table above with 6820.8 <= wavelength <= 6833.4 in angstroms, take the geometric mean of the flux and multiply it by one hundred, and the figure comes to 6582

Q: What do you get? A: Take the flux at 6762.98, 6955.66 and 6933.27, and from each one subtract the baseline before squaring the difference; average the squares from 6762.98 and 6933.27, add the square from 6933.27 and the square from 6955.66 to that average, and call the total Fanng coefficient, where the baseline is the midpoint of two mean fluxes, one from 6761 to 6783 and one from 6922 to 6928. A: 2.7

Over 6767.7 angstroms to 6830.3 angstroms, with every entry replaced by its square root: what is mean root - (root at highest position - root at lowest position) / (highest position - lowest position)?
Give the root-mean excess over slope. 8.14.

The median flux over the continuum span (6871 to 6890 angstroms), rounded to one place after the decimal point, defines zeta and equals 65.3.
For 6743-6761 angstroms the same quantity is 66.3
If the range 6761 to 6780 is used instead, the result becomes 66.4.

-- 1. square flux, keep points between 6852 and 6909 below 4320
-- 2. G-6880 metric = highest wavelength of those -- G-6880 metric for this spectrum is 6907.77 angstroms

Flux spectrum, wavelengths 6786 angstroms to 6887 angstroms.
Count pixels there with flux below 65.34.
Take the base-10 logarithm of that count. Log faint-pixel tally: 1.11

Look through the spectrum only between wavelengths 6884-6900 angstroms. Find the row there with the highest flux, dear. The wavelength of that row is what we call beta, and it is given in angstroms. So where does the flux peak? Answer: 6885.54 angstroms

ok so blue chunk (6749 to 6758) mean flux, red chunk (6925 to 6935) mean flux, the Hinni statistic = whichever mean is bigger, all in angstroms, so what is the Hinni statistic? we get 66.3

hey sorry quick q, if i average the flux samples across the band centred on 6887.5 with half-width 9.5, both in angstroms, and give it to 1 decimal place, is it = 65.1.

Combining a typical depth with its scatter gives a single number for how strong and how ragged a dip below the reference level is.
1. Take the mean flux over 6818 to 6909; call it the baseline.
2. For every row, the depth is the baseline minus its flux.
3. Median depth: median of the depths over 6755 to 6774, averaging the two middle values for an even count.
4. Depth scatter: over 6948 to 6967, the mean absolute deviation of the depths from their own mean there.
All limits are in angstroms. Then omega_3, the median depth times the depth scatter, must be -0.35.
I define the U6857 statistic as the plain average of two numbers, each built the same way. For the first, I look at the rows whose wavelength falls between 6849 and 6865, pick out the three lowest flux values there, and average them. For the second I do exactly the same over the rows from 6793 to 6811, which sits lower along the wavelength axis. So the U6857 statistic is 65.3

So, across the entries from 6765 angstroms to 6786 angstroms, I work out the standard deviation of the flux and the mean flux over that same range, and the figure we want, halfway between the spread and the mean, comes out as 33.3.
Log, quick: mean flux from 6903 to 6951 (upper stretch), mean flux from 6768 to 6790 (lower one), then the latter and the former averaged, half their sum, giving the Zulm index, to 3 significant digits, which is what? 65.5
